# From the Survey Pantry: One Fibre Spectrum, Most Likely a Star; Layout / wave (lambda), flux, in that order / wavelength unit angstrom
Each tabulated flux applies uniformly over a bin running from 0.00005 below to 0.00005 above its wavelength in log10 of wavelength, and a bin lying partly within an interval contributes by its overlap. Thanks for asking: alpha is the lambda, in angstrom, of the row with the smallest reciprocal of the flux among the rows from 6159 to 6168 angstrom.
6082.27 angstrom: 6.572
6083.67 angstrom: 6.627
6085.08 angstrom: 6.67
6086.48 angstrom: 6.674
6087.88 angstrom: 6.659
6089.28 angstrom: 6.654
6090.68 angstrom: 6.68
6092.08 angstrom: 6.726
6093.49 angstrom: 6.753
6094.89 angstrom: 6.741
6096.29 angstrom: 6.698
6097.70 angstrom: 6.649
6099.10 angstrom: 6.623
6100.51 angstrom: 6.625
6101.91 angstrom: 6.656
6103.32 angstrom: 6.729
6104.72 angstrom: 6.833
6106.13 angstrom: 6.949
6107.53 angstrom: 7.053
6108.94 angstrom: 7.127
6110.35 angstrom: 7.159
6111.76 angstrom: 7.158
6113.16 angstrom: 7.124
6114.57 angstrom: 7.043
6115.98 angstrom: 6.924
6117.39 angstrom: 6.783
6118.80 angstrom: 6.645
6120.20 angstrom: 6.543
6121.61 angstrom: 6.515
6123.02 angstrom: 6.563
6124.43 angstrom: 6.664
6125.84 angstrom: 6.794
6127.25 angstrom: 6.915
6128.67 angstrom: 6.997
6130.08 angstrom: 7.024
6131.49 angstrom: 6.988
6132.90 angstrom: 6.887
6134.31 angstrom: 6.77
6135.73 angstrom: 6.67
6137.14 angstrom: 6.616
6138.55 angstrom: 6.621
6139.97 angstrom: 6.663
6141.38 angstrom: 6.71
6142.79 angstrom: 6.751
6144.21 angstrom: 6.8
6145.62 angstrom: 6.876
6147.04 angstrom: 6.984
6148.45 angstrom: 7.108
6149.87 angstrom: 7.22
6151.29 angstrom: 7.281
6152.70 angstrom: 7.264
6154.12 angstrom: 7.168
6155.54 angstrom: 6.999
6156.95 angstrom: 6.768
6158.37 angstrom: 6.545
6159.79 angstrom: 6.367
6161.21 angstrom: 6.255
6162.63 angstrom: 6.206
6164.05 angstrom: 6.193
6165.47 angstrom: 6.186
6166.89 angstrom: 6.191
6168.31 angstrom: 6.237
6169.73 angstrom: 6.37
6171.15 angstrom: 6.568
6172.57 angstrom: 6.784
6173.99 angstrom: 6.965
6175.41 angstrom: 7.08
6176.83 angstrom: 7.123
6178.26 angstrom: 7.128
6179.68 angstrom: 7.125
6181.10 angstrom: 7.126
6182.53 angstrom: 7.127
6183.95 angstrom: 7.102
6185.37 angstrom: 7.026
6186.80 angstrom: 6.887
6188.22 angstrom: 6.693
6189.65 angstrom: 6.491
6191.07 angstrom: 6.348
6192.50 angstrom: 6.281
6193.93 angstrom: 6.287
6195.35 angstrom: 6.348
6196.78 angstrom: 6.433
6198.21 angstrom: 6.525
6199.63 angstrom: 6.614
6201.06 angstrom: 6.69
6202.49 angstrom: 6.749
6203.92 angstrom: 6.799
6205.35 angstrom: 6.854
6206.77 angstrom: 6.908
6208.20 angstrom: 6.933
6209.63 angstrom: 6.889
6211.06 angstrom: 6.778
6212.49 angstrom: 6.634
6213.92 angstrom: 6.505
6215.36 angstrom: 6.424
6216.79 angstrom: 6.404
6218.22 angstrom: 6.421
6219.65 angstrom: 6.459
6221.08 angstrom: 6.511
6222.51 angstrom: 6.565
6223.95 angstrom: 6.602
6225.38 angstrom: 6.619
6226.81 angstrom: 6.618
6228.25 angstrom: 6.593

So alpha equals 6159.79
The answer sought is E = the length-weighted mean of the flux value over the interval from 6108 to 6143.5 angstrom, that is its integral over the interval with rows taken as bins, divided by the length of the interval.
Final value 6.83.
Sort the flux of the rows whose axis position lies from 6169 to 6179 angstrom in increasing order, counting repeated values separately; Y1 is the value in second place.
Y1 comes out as 6.568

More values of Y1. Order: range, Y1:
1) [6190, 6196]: 6.287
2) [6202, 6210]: 6.799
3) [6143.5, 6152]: 6.876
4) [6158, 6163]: 6.255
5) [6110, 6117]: 7.043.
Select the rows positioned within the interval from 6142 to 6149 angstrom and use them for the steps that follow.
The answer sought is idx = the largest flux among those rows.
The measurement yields 7.108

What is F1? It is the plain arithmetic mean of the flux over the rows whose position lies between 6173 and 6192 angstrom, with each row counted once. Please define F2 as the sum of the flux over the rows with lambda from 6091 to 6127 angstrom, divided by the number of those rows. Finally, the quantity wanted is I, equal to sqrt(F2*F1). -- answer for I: 6.87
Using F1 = 6.94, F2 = 6.80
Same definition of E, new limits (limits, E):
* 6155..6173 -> 6.43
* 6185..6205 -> 6.58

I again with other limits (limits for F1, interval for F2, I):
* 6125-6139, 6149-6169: 6.73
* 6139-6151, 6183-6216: 6.77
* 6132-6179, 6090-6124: 6.77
